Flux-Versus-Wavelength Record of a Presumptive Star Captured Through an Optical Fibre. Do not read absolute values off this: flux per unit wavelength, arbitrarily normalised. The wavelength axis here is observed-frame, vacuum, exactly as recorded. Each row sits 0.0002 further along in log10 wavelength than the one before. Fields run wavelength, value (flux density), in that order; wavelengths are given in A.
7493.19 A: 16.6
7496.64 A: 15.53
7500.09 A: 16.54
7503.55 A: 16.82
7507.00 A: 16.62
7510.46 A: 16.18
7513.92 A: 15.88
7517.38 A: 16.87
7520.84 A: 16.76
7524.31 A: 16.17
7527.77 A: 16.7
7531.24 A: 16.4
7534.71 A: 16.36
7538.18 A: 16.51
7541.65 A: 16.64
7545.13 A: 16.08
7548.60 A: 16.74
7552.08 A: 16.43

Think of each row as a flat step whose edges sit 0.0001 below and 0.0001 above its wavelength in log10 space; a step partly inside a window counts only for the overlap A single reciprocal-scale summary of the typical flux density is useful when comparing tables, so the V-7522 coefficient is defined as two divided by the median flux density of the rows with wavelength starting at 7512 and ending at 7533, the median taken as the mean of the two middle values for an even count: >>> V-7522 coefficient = 0.1208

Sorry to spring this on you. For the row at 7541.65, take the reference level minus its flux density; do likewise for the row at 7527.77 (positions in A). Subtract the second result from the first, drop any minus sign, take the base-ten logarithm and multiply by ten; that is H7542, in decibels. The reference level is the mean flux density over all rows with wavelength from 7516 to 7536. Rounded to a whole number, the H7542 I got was -12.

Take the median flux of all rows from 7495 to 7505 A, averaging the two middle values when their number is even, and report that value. 16.5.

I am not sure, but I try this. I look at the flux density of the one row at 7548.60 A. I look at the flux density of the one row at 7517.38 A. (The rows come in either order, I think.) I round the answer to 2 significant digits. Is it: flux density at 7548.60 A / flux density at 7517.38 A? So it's 0.99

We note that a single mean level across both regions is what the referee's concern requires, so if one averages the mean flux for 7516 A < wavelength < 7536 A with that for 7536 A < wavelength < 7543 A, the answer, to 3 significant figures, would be 16.6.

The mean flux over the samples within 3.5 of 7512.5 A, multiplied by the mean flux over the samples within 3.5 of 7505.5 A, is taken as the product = 268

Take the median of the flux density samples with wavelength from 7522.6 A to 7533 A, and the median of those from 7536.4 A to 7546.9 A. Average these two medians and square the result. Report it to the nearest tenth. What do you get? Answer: 270.8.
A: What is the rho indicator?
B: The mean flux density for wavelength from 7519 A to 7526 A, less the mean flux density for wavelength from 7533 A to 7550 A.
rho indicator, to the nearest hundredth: 0.00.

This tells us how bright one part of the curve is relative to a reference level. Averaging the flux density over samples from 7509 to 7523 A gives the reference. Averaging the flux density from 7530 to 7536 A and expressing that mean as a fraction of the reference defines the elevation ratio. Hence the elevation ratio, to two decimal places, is 1.00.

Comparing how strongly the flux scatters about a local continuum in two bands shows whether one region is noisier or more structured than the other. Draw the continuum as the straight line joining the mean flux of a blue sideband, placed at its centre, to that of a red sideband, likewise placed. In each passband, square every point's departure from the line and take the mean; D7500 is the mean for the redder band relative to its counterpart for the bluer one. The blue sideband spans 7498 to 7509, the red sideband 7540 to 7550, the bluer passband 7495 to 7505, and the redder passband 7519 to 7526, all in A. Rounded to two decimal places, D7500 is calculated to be 0.21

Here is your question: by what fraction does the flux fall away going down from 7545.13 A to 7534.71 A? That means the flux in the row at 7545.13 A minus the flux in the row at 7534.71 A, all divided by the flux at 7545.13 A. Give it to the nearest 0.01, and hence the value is -0.02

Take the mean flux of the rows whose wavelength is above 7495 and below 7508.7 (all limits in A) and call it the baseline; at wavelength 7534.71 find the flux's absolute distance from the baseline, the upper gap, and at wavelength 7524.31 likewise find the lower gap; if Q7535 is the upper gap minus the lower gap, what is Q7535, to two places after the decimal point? -0.19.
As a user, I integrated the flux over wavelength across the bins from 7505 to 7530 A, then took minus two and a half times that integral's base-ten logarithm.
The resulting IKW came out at -6.5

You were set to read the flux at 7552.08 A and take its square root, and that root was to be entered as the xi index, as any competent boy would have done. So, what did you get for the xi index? 4.05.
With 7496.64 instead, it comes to 3.94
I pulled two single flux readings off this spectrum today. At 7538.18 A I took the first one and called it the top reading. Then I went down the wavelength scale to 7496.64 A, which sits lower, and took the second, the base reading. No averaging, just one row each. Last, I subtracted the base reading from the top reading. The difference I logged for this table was 1.0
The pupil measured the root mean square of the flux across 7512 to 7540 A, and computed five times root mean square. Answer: 82.3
